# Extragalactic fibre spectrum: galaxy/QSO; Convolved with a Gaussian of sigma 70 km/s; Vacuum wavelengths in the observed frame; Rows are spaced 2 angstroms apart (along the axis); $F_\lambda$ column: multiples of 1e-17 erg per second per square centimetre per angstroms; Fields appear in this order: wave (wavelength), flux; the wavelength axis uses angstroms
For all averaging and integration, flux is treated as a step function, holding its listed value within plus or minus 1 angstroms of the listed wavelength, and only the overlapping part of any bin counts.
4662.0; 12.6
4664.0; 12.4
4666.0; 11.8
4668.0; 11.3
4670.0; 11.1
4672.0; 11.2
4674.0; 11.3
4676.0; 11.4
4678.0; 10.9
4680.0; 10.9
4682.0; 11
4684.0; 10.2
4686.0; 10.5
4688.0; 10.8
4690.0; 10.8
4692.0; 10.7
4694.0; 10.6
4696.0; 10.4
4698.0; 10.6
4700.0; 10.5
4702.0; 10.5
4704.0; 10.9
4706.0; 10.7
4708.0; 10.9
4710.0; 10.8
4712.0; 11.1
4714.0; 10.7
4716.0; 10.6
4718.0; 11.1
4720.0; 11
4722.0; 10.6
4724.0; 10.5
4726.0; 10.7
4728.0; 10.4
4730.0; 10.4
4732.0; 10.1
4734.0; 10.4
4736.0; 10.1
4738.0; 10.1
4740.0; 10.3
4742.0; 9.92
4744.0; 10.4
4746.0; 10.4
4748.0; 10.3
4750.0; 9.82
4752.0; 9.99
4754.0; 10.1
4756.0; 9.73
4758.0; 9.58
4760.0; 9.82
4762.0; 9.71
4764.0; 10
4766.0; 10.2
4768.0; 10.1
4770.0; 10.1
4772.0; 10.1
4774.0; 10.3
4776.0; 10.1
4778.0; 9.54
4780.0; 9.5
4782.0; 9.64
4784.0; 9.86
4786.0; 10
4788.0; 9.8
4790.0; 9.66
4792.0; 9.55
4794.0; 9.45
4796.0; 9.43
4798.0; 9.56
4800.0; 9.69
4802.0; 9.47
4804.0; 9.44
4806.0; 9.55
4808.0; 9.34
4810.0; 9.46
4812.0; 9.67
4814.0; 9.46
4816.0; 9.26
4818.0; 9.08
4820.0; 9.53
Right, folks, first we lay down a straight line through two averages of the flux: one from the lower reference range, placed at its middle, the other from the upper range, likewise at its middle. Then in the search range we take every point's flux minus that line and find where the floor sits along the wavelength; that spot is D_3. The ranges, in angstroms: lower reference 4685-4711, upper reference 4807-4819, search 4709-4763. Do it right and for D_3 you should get 4758.0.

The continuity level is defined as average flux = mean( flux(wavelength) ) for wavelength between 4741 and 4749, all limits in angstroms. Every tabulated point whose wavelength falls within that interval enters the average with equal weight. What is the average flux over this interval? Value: 10.3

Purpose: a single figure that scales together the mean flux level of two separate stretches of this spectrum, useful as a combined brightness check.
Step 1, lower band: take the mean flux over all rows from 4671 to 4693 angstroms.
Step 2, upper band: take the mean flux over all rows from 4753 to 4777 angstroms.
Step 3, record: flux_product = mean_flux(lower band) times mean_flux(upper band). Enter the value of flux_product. 109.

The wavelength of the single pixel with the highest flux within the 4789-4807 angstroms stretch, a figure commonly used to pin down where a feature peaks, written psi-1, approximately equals 4800.0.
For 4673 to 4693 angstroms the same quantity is 4676.0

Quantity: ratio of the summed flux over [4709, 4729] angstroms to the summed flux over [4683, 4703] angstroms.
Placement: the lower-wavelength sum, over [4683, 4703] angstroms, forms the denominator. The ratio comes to 1.02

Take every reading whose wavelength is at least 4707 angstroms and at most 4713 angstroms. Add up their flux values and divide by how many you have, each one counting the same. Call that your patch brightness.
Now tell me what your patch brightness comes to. 10.9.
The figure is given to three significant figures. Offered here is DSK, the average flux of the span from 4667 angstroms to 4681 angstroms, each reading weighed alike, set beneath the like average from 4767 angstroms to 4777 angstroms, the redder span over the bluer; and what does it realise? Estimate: 0.909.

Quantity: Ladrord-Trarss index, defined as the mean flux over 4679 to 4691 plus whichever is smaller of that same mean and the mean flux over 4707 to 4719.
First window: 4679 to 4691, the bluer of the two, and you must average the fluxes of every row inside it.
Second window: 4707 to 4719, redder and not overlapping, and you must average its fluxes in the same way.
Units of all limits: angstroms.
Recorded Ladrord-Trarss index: 21.4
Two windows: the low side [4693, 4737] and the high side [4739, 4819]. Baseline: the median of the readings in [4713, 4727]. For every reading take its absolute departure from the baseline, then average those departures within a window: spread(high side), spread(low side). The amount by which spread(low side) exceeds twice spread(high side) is -1.6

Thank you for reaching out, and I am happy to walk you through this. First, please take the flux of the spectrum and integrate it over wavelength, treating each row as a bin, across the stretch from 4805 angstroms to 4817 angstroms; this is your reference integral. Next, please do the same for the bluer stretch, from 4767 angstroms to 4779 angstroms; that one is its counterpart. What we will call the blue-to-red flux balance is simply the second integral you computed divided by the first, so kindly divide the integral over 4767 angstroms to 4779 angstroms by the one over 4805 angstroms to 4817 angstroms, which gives 1.062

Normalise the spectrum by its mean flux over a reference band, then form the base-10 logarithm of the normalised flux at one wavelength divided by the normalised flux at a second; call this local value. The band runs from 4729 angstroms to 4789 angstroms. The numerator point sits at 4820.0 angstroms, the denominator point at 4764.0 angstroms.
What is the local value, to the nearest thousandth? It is -0.021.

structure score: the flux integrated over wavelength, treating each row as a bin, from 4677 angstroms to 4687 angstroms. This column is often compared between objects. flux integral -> 107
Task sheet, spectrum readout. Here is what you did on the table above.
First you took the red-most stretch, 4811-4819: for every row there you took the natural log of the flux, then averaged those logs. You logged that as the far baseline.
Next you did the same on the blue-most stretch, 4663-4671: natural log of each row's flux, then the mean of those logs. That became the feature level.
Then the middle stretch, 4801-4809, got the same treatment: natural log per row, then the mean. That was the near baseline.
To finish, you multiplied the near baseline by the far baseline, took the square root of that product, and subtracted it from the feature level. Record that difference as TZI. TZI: 0.21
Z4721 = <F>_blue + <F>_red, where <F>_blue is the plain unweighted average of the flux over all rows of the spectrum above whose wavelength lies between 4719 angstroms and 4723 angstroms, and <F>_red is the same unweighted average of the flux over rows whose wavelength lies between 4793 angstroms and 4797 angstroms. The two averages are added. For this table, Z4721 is 20.2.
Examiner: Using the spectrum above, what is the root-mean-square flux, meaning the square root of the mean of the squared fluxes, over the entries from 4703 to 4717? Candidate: 10.8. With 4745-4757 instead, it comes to 10.1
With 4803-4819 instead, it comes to 9.4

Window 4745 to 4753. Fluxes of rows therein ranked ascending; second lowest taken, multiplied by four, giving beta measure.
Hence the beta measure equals 40.0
